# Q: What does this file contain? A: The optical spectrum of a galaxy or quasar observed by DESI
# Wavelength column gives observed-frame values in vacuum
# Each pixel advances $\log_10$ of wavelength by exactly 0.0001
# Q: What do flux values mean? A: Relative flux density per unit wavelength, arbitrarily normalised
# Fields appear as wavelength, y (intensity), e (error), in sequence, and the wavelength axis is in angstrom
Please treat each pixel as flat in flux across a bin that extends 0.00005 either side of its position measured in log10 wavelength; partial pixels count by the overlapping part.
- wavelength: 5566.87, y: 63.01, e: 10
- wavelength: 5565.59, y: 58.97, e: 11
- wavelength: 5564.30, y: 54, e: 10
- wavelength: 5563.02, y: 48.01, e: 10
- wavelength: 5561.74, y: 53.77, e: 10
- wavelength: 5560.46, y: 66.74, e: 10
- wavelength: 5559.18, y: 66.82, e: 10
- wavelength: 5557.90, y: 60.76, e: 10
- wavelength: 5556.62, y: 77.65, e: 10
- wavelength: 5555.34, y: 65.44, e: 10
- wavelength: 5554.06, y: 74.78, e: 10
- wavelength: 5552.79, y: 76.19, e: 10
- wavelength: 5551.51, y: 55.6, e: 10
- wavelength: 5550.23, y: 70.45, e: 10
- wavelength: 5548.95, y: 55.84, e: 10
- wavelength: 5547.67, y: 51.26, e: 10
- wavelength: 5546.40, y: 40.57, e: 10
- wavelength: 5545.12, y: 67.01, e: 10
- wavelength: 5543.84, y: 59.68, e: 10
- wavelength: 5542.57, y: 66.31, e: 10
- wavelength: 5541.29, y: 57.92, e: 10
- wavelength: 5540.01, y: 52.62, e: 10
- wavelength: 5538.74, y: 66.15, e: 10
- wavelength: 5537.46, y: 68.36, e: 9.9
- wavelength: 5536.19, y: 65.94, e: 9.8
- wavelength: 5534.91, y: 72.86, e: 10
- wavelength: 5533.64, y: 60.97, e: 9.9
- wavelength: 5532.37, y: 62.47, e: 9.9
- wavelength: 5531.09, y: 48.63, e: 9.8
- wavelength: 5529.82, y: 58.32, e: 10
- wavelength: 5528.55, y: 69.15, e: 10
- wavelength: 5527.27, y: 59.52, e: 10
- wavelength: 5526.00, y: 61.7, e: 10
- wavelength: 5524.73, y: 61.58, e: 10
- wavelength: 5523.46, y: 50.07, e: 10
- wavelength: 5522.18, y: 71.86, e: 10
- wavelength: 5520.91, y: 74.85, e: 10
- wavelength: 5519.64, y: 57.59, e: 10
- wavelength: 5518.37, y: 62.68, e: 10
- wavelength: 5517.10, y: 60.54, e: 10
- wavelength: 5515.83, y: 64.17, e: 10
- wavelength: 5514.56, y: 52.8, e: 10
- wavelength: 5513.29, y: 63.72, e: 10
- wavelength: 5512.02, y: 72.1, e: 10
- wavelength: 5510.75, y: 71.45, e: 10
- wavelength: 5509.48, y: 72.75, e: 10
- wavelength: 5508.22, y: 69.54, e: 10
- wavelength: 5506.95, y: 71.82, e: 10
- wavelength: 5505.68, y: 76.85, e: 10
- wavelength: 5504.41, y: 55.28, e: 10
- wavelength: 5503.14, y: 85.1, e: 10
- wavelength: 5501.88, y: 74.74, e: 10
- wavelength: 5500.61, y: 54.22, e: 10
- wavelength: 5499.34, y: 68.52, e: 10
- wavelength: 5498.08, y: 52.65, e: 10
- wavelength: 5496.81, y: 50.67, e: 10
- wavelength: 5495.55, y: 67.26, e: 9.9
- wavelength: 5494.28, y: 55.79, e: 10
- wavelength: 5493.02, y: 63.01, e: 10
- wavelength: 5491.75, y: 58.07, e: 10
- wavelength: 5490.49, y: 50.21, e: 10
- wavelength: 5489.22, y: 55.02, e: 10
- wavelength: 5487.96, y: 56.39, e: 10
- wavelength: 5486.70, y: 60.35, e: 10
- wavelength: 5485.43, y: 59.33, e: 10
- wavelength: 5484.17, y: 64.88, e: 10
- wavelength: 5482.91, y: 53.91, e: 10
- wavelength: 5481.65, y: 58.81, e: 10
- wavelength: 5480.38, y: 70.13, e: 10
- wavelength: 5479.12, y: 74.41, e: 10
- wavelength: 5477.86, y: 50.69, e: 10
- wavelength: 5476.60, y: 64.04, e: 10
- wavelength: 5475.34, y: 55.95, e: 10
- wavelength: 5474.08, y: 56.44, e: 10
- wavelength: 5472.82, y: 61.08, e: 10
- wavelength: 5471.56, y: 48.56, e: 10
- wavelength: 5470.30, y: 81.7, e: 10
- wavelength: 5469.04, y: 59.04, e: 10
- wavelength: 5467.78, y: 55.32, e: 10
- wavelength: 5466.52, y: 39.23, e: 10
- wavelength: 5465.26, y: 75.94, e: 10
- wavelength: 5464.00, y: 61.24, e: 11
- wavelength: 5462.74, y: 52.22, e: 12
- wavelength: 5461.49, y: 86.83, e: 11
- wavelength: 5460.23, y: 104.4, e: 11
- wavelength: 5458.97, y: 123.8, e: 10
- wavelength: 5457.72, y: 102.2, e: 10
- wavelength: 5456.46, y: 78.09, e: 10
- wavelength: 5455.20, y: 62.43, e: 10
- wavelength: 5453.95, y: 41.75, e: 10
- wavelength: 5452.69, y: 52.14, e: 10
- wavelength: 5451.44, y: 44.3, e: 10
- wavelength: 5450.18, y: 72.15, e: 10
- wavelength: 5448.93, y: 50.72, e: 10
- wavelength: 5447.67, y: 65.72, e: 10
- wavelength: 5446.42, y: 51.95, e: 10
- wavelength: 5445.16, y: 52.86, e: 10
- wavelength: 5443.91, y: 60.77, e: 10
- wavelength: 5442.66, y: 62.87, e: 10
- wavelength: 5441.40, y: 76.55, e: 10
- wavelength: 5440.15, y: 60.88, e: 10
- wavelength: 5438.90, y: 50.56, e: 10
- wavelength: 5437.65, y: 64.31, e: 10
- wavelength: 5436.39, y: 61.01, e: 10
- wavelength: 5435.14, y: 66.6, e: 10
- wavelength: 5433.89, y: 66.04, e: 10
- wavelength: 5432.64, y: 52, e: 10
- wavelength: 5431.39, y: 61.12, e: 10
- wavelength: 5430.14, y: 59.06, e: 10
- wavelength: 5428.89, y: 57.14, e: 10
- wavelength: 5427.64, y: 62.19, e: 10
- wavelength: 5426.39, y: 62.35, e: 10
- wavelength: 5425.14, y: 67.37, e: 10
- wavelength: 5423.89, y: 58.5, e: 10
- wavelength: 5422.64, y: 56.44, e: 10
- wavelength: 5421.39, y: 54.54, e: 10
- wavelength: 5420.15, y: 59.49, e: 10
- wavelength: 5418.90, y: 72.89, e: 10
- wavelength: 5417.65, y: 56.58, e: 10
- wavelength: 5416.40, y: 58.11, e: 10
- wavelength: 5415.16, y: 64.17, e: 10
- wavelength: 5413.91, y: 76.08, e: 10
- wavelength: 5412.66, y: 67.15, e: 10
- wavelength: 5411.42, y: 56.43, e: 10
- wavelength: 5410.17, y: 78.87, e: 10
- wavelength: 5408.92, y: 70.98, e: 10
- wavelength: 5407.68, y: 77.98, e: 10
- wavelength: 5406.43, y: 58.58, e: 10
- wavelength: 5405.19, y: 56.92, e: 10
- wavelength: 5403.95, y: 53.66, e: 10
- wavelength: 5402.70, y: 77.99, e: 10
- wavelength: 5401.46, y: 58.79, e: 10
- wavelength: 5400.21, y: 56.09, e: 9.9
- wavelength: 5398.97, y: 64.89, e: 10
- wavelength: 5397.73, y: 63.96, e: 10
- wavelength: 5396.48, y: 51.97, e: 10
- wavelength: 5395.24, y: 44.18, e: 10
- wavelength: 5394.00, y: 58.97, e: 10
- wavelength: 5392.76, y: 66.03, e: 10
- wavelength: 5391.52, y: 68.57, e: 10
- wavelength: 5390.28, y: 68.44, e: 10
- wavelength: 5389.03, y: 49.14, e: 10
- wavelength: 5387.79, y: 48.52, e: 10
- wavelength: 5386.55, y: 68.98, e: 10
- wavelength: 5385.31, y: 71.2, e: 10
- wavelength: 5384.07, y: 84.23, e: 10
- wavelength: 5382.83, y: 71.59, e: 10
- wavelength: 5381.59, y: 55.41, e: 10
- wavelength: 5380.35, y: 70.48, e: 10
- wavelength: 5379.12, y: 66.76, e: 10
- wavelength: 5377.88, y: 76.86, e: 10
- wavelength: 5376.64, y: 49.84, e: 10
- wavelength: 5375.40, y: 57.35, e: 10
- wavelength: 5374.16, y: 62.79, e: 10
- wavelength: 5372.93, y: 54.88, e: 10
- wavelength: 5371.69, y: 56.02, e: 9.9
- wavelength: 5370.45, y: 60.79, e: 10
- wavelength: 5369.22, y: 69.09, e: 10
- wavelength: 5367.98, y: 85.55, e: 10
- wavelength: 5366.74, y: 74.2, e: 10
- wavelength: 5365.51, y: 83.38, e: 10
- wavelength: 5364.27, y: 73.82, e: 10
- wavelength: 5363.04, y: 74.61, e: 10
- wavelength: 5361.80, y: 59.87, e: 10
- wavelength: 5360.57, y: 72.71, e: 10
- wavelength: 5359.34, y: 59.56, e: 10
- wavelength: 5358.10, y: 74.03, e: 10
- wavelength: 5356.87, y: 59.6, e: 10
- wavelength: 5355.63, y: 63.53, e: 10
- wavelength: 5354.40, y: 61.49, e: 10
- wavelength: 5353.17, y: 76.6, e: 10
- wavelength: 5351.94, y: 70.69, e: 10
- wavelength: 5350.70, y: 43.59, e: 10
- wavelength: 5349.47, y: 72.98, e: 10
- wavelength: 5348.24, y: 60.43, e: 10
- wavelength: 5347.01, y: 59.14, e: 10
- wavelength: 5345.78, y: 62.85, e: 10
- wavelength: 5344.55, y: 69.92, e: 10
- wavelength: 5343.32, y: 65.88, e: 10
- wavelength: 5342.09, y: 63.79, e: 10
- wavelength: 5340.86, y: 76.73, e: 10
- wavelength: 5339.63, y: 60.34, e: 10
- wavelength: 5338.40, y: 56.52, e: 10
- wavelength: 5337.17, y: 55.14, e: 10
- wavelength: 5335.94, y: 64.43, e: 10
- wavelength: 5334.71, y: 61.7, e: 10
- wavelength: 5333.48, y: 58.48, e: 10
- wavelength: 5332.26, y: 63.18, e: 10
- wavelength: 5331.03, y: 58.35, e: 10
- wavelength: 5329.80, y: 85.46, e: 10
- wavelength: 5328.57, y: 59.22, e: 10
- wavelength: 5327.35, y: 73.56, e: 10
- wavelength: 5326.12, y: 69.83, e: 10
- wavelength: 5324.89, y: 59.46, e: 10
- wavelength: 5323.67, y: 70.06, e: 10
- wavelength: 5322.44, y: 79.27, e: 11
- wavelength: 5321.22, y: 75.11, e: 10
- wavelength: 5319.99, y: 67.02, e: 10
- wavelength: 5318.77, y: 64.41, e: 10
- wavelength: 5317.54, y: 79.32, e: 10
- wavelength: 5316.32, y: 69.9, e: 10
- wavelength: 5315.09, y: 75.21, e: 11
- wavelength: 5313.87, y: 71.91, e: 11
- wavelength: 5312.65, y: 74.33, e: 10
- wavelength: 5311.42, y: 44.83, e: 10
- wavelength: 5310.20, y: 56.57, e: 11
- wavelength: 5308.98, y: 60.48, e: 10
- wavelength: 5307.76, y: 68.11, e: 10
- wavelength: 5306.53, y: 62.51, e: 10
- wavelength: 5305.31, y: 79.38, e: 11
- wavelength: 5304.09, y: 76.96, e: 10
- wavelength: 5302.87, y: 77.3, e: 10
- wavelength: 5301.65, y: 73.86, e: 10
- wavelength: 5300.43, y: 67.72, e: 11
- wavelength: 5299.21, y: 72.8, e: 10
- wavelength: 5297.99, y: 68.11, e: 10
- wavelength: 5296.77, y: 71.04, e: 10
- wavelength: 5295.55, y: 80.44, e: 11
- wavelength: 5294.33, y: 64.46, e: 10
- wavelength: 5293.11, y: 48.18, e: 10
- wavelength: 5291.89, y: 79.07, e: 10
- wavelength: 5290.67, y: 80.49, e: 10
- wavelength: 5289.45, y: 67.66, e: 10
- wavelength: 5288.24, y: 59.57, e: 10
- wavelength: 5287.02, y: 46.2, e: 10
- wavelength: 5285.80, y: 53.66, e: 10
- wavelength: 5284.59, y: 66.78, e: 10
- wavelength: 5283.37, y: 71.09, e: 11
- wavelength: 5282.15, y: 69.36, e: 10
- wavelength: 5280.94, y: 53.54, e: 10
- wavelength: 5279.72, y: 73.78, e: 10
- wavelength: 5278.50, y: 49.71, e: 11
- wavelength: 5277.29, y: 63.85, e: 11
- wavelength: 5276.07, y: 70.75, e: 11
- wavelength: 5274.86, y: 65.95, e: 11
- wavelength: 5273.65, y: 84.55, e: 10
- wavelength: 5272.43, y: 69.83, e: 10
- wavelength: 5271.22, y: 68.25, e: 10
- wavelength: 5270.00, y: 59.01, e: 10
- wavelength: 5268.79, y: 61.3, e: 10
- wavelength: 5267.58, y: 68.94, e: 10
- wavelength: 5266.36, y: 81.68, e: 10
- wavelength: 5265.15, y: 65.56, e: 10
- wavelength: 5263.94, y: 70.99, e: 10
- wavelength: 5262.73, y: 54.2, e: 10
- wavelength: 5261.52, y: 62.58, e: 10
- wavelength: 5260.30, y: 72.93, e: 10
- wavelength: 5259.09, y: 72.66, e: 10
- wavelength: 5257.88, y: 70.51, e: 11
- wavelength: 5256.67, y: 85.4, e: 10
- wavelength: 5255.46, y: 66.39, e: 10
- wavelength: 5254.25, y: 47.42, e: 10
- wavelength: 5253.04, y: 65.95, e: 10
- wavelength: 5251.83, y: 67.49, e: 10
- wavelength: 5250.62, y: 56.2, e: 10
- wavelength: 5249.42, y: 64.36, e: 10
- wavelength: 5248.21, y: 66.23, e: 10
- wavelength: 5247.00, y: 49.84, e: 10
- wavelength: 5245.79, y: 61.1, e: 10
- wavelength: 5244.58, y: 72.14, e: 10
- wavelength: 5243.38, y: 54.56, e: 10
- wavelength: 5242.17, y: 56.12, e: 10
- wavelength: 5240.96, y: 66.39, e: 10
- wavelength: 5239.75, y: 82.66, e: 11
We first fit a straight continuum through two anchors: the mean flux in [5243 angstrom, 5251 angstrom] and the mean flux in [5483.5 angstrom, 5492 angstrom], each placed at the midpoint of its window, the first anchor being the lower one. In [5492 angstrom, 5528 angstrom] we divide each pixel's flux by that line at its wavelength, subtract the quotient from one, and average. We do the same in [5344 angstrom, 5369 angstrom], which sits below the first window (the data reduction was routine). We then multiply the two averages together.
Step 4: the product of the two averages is 0.017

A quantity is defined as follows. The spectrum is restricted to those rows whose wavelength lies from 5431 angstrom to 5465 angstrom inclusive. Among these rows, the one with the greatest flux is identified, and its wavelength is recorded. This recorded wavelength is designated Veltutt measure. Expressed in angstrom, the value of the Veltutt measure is 5458.97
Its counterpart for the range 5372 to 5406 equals 5384.07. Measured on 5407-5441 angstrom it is 5410.17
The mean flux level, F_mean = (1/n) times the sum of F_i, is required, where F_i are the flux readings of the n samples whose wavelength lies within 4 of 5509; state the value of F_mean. 72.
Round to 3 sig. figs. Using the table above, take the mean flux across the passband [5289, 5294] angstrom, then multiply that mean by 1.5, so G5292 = 103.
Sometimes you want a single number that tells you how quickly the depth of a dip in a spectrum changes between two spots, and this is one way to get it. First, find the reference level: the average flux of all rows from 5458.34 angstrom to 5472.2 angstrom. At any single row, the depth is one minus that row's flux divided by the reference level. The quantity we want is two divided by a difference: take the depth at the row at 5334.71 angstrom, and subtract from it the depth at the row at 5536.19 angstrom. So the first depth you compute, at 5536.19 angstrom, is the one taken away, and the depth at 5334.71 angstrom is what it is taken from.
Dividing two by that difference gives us 34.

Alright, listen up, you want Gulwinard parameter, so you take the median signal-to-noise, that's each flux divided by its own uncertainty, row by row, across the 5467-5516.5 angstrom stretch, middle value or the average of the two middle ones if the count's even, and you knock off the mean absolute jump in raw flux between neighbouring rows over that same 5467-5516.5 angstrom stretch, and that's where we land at -3.9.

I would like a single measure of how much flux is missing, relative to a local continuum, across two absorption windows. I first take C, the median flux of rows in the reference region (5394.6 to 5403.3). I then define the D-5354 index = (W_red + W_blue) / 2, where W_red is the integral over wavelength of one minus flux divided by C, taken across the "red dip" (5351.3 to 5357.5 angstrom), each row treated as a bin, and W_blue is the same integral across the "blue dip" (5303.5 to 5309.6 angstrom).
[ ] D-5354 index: -0.95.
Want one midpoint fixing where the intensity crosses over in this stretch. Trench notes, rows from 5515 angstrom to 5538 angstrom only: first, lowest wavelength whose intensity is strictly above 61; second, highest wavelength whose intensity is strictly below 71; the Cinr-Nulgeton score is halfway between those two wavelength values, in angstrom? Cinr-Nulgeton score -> 5526.6 angstrom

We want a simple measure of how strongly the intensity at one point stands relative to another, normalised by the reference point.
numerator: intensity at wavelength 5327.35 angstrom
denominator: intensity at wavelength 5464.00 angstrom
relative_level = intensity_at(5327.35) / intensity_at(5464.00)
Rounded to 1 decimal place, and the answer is 1.2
